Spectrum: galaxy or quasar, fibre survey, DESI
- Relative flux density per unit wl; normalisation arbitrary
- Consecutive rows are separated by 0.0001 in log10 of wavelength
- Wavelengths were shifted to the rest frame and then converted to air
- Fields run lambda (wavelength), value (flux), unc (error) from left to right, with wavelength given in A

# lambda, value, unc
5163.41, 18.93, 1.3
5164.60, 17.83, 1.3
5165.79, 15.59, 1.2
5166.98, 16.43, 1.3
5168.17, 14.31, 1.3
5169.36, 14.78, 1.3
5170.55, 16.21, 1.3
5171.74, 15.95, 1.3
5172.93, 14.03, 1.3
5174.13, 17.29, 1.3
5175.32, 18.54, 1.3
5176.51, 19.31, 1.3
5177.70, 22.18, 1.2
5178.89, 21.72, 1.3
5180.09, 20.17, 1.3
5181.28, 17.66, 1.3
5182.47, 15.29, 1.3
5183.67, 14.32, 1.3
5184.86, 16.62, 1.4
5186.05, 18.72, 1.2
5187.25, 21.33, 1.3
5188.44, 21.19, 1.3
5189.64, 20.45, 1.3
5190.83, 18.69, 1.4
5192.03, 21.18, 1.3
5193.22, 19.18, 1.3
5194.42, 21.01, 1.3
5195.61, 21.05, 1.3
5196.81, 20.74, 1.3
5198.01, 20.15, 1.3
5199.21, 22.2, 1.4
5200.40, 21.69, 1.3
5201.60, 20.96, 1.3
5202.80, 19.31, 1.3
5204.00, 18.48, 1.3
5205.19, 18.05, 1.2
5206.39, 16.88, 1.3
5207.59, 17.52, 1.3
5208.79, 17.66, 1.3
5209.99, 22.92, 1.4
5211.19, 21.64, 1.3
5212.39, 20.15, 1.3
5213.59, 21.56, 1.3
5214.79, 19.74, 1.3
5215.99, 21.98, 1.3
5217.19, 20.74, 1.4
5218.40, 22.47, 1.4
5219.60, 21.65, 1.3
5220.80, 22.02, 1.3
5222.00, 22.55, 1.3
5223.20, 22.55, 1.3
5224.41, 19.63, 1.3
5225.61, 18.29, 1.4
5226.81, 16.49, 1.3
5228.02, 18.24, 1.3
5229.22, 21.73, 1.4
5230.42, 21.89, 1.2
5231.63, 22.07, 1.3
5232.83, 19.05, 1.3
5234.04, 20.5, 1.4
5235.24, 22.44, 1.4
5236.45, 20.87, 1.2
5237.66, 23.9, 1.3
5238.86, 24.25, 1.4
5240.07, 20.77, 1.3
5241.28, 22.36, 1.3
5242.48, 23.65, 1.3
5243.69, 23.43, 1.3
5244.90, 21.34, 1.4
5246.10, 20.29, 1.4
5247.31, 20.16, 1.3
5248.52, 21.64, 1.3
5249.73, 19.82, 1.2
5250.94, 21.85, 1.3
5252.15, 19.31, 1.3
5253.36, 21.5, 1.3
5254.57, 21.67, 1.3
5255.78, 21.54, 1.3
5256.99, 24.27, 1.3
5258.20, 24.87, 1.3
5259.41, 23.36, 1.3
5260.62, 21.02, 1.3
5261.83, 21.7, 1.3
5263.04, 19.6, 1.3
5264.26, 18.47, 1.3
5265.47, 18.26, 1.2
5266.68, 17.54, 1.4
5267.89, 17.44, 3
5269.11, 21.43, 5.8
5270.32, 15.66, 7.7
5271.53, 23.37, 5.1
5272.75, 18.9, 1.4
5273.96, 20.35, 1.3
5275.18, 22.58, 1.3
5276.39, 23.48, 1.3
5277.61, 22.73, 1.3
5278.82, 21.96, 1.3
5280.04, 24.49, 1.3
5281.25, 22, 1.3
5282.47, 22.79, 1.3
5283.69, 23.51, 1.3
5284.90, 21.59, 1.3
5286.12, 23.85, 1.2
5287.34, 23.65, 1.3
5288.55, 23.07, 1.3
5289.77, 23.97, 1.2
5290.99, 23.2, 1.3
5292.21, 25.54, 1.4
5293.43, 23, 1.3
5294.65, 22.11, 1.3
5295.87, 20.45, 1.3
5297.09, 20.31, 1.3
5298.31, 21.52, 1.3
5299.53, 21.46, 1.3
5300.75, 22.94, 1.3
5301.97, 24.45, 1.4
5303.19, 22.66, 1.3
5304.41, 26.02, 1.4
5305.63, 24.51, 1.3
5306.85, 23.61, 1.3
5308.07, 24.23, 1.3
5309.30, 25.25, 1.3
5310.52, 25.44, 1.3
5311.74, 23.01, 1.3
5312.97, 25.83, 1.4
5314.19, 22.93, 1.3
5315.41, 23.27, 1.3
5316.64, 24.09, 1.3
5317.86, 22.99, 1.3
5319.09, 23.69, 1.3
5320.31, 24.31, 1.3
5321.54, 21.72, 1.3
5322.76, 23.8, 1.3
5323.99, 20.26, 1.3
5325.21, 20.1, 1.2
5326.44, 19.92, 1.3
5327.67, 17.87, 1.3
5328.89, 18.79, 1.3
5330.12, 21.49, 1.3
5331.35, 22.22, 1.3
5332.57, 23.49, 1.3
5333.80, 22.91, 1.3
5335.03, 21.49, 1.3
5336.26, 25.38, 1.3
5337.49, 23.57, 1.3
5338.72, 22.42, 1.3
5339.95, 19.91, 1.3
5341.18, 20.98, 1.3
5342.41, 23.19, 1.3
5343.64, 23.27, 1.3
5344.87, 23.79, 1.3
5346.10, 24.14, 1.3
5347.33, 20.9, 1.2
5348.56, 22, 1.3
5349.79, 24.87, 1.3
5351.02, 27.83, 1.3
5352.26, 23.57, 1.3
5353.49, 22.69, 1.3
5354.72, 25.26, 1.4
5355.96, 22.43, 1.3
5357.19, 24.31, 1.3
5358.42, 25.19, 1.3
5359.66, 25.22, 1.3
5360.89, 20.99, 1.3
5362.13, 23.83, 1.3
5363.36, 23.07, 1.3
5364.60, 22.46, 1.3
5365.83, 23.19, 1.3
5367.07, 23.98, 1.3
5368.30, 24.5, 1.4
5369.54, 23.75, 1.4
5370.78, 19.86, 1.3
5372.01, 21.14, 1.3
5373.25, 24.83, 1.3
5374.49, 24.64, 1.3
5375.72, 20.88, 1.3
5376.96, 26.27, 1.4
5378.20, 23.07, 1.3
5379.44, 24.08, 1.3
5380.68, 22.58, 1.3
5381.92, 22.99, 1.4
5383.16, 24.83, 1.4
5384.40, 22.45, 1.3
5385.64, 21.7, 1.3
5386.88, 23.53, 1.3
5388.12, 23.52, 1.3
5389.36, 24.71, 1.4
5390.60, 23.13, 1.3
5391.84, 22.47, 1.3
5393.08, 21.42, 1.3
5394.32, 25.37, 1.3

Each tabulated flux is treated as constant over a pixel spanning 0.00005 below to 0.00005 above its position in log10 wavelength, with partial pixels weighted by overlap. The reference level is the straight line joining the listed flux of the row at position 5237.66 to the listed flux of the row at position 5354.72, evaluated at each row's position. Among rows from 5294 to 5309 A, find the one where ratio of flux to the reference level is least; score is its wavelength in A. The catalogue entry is 5297.09 A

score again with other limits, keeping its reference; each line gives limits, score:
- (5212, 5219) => 5214.79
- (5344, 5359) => 5347.33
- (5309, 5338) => 5327.67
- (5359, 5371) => 5370.78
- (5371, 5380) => 5375.72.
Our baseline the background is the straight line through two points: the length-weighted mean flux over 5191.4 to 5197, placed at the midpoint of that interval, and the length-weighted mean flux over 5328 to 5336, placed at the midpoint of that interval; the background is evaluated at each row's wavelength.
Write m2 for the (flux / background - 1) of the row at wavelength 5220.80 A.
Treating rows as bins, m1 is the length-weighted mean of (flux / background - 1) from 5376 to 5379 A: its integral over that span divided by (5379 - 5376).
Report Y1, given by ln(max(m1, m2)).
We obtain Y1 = -2.38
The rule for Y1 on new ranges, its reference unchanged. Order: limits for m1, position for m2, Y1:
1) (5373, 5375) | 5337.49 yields -2.14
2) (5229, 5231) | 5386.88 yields -2.84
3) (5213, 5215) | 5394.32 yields -1.98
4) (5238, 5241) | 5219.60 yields -2.56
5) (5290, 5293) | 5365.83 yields -2.03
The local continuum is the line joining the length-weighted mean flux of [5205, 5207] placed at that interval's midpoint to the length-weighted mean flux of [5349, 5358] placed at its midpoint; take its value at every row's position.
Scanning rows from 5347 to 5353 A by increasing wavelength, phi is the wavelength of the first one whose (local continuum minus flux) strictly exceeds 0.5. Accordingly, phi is 5347.33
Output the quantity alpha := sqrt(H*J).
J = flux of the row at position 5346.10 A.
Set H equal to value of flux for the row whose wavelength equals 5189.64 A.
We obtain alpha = 22.2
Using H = 20.45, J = 24.14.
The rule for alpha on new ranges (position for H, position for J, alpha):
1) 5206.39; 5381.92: 19.7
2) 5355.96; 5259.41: 22.9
